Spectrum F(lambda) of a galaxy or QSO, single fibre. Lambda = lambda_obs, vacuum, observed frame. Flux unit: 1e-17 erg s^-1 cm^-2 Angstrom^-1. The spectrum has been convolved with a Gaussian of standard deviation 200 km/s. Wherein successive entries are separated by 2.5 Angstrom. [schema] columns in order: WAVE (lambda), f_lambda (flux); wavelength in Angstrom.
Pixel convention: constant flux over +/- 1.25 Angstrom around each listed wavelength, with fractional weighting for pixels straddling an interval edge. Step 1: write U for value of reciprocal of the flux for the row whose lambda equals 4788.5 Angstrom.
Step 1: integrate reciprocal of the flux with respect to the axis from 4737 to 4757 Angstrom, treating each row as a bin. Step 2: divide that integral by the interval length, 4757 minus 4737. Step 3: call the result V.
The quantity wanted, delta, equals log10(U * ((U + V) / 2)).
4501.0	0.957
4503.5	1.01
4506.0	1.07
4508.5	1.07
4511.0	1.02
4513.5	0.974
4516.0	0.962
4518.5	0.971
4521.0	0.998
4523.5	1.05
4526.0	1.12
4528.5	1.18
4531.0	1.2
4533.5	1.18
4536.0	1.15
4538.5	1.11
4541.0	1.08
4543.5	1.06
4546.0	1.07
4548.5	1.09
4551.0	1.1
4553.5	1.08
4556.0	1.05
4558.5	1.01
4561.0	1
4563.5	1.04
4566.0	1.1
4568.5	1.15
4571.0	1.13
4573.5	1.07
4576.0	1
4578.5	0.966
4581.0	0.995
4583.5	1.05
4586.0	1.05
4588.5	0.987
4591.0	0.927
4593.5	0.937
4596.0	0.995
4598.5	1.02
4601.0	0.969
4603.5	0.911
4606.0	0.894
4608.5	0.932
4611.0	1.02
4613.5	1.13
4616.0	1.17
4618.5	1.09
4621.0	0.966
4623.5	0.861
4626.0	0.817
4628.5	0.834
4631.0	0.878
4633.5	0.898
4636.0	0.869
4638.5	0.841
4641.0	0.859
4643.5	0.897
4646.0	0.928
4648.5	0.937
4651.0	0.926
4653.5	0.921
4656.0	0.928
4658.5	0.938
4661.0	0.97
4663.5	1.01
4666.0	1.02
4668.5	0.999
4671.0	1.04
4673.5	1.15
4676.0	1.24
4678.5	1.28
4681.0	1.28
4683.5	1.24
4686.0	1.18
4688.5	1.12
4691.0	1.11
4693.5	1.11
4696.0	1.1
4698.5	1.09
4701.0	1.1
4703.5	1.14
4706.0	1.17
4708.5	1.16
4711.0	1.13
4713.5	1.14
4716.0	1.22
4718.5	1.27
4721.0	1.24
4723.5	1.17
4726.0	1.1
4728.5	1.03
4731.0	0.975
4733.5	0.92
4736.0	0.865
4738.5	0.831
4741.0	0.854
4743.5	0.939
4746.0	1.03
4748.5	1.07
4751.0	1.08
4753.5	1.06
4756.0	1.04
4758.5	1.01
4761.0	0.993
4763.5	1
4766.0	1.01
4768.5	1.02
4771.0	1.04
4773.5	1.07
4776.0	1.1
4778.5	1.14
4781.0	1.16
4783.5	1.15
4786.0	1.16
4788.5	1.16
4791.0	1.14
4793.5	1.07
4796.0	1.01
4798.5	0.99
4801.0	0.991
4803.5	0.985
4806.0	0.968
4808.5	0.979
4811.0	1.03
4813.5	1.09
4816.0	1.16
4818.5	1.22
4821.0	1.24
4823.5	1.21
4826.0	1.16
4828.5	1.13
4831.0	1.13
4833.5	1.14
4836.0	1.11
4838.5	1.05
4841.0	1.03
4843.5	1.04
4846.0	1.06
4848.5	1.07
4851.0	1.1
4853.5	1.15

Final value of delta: -0.09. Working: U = 0.86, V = 1.02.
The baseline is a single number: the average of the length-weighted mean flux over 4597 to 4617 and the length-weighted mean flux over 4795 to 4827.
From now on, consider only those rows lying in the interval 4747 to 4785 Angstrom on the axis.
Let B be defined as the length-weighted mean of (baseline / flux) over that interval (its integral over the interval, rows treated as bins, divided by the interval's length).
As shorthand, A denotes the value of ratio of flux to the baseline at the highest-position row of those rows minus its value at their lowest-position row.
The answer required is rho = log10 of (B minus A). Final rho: -0.043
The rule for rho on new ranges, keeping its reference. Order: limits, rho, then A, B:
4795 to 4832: -0.070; 0.12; 0.97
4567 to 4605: 0.102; -0.23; 1.04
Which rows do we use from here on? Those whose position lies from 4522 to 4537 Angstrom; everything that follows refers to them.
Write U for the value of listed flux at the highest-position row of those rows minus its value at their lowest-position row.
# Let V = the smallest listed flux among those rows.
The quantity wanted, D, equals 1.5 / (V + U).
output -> 1.30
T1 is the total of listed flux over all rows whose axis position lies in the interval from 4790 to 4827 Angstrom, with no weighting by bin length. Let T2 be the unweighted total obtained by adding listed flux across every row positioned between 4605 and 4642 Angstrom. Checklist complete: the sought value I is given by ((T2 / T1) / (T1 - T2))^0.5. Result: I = 0.63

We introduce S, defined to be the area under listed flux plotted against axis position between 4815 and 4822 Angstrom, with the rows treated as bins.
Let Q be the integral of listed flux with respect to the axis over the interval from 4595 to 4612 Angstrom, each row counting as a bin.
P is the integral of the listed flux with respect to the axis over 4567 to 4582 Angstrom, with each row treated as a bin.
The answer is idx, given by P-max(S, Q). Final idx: -1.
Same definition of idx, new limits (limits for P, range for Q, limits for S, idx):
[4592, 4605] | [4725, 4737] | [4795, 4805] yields 1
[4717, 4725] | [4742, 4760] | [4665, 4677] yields -9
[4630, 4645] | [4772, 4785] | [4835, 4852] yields -5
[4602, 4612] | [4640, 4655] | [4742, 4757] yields -6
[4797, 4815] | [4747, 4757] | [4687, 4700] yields 4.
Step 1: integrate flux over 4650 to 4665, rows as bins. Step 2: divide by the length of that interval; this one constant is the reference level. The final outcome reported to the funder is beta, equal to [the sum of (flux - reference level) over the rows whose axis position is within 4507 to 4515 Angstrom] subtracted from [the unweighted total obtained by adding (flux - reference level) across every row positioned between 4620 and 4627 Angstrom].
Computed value -0.4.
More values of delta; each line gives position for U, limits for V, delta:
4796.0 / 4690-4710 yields -0.03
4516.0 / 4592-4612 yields 0.03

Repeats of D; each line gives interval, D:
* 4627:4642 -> 1.75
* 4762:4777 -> 1.36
